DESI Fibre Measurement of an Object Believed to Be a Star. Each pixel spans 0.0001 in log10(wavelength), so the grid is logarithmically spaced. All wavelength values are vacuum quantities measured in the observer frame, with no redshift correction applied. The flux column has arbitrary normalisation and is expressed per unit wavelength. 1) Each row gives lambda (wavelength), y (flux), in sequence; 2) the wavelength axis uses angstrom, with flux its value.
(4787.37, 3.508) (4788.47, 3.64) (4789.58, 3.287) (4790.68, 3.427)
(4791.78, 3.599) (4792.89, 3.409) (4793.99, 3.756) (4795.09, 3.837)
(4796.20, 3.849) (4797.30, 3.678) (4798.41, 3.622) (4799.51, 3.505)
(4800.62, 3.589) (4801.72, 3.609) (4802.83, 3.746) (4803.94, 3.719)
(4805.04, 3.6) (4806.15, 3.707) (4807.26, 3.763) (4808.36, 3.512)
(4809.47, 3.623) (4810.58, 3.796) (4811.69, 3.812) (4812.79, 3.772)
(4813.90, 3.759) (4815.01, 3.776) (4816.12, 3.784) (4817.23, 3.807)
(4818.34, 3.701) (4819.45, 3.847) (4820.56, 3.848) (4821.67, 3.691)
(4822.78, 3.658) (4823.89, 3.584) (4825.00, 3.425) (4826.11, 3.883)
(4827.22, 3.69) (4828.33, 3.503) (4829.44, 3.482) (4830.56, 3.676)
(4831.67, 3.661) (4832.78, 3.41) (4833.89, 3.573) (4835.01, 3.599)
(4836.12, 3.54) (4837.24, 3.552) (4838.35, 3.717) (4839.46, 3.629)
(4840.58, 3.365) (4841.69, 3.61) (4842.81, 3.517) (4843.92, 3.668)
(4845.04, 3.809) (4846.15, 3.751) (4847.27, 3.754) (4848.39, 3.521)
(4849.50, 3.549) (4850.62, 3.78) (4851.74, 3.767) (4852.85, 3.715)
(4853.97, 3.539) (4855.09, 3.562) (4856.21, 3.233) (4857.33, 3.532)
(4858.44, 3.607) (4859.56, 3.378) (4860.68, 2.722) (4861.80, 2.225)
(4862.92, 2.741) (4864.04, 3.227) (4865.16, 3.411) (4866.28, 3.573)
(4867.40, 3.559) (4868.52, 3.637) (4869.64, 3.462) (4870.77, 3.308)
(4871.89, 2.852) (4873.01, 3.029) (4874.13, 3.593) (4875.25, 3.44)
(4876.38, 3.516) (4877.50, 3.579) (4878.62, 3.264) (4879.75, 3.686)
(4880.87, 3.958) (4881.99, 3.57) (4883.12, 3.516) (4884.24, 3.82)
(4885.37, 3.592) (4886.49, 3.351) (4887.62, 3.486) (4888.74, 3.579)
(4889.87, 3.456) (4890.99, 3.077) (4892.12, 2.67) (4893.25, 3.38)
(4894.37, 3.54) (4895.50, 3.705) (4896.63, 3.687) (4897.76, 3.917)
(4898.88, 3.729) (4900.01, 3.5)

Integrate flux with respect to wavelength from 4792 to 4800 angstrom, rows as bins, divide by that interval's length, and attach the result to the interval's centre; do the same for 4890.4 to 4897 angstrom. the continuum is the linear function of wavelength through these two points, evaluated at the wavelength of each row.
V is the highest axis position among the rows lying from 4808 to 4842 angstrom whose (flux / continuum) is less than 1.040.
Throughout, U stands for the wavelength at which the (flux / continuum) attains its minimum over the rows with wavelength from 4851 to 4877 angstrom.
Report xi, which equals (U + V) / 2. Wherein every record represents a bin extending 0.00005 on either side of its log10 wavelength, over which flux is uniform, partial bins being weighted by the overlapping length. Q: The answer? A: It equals 4851.7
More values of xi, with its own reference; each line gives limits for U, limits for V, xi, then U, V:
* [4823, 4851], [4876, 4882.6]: 4859.6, 4840.58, 4878.62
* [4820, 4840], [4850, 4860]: 4842.3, 4825.00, 4859.56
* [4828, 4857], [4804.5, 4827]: 4840.6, 4856.21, 4825.00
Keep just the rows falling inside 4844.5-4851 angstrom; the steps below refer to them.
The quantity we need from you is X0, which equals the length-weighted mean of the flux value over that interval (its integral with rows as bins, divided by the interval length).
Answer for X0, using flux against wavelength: 3.69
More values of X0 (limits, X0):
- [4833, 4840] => 3.59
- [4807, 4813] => 3.71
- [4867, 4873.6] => 3.30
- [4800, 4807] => 3.66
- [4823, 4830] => 3.60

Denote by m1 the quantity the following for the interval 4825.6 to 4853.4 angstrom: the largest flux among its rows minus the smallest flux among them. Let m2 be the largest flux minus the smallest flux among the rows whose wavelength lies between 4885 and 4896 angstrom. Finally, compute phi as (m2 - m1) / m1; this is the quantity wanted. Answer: 1.0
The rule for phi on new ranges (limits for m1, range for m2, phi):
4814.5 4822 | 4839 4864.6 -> 9.1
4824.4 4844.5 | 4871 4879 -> 0.4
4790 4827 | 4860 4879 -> 2.0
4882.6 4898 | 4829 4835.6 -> -0.8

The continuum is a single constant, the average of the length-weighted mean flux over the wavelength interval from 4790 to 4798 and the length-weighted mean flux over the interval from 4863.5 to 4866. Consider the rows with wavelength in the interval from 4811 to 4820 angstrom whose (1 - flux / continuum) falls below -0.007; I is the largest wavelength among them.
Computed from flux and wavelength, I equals 4819.45 angstrom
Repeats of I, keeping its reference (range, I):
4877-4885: 4884.24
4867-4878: 4877.50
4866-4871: 4868.52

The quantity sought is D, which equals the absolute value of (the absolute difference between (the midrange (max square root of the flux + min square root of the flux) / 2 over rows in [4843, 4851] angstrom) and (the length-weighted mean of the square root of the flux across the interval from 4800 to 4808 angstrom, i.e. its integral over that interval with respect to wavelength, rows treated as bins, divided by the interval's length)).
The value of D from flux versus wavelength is 0.00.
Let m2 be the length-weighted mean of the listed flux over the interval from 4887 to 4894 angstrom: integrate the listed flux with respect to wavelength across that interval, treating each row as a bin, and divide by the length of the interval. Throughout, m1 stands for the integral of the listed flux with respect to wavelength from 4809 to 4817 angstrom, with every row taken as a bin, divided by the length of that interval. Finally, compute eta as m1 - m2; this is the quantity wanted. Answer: 0.48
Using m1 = 3.76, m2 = 3.28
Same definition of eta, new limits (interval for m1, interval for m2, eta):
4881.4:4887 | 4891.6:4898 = 0.11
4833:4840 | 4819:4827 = -0.11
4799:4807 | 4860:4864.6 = 0.90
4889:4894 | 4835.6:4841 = -0.38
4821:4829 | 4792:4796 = -0.04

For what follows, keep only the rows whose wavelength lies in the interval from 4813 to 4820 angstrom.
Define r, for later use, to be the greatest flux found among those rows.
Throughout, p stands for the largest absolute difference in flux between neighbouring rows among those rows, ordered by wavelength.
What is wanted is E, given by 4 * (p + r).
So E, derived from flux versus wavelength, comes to 16.0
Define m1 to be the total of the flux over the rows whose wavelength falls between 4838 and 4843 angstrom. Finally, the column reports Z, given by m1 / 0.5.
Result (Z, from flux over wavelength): 35.7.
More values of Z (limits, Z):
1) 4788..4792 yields 27.9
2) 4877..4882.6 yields 36.1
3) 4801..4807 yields 36.8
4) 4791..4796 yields 29.2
